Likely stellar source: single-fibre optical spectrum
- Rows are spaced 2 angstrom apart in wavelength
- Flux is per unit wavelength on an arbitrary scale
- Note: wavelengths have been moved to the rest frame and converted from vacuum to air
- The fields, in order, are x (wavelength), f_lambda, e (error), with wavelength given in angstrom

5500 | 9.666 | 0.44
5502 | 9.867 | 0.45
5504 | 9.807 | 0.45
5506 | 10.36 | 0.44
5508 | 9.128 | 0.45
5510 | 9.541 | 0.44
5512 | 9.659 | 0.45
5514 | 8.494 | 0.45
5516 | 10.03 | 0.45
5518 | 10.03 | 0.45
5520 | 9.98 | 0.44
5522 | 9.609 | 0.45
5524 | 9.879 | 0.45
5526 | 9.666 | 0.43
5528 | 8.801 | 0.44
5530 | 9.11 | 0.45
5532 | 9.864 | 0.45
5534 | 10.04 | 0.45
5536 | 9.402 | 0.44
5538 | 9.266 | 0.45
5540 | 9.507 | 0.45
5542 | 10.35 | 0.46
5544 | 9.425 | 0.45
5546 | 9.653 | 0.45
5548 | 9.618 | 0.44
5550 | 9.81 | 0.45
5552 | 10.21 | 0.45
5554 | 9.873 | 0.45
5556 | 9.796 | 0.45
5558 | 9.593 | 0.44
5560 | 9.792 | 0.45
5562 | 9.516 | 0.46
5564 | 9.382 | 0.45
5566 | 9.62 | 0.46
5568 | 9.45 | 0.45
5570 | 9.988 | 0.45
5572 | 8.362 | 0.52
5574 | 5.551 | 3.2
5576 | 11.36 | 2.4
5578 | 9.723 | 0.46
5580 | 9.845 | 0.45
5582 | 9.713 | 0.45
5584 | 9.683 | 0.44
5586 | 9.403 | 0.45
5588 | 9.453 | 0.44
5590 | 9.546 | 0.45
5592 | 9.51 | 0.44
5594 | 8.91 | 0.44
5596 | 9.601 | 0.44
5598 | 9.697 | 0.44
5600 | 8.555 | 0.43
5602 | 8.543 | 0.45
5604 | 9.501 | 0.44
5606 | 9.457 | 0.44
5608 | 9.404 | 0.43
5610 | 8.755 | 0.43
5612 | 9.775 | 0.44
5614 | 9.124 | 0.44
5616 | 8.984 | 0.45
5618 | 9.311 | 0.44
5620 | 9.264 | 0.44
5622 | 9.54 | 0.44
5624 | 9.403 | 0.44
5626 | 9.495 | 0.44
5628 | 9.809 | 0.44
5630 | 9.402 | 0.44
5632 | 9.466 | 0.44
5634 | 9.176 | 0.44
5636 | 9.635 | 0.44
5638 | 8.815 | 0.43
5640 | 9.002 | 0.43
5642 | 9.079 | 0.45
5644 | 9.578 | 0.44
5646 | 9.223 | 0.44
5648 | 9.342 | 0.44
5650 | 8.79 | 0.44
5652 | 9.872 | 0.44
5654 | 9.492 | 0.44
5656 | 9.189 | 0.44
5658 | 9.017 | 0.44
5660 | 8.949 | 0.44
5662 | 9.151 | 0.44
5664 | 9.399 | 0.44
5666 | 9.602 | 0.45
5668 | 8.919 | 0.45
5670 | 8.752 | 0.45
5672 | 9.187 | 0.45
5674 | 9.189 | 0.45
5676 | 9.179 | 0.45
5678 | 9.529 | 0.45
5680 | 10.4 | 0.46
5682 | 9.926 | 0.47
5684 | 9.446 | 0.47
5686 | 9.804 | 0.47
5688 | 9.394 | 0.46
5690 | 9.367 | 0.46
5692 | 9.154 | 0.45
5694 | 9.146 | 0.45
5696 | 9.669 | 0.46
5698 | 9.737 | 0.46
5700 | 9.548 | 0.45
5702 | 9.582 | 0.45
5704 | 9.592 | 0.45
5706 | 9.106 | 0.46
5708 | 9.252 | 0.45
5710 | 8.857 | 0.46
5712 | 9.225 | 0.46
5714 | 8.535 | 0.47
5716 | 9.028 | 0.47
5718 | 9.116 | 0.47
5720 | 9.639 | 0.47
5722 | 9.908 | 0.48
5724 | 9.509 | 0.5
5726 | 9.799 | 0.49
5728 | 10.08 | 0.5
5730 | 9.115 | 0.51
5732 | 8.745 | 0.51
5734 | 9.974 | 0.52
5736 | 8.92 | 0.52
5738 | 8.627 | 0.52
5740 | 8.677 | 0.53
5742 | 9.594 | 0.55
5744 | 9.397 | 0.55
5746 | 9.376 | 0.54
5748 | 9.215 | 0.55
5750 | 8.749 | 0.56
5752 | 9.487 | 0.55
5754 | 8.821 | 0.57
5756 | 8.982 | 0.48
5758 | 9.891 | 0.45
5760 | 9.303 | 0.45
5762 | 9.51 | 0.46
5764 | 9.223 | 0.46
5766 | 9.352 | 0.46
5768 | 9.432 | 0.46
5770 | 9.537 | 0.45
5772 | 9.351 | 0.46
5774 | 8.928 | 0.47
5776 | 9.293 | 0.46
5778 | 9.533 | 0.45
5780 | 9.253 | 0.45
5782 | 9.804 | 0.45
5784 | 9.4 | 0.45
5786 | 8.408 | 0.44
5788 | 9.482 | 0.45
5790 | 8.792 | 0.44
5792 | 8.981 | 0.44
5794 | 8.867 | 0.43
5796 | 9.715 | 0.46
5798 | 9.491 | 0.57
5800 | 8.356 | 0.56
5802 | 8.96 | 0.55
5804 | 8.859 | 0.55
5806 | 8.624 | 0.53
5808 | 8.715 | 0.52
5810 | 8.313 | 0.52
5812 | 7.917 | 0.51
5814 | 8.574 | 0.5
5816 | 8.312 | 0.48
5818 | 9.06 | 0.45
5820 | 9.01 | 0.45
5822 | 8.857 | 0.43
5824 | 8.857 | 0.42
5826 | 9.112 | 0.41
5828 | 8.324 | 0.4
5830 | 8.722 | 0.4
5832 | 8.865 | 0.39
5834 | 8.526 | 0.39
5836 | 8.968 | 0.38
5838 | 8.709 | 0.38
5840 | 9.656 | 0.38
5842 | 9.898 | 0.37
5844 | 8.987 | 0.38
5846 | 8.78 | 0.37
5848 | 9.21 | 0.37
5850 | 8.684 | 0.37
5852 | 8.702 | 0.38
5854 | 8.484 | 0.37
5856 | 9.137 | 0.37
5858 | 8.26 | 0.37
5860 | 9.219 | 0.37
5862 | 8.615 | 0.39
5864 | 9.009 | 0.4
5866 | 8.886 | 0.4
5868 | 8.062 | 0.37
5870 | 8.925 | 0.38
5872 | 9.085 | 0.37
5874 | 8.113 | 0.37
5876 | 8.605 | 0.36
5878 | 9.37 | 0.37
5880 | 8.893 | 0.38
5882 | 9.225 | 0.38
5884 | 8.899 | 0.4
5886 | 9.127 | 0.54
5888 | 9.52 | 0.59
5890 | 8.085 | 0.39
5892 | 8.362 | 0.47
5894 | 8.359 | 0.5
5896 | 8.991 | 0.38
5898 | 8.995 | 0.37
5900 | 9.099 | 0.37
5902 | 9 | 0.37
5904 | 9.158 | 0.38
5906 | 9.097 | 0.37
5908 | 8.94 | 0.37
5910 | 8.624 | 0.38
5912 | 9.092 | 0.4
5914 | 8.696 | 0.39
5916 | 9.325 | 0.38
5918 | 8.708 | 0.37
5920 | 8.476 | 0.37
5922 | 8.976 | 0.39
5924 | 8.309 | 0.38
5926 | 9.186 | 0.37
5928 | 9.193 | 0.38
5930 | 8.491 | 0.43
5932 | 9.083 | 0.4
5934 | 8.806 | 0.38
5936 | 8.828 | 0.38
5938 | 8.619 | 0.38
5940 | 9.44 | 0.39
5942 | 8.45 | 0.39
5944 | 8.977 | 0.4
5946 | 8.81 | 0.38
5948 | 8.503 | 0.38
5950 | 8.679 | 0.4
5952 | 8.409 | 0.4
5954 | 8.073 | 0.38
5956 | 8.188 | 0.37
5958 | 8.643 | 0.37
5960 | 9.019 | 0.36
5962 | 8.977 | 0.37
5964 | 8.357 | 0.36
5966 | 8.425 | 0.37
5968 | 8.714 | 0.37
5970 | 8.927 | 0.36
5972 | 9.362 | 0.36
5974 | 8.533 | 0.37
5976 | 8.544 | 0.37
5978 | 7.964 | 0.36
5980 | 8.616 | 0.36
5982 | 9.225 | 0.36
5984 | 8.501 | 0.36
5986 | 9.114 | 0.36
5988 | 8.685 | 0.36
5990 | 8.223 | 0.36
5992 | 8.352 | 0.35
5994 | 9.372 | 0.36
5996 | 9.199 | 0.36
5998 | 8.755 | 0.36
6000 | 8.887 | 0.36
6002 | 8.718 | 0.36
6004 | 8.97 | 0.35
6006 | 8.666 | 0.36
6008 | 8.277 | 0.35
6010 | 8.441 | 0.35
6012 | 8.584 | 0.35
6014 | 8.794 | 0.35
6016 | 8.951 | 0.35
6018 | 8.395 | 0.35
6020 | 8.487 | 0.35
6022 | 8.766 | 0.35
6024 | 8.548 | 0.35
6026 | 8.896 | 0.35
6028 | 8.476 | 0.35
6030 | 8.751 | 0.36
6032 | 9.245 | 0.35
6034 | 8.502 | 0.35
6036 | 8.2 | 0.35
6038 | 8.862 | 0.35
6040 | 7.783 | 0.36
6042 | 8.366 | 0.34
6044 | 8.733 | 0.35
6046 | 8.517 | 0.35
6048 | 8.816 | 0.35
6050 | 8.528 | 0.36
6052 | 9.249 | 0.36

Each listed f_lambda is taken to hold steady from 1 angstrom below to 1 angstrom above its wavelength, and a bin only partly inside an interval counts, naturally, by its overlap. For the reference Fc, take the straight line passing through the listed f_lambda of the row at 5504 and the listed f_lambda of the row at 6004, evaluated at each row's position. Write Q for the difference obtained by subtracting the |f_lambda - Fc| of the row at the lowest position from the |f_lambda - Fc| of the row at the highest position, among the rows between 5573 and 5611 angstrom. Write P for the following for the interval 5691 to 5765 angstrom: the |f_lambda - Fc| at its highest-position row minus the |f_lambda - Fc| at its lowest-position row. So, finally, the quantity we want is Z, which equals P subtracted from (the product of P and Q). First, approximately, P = -0.19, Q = -3.3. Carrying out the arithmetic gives 0.81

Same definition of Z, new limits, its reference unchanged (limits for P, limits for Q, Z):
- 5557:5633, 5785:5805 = 0.00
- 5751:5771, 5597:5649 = -0.07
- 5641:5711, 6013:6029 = -0.08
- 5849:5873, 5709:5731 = 0.57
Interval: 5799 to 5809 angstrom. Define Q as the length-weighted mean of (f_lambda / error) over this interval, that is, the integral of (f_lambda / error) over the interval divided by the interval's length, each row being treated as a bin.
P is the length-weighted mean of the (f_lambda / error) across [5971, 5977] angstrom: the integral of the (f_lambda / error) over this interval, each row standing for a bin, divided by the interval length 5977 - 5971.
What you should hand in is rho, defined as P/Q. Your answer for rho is 1.50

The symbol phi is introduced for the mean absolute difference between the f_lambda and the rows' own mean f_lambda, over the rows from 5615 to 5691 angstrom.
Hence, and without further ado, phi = 0.26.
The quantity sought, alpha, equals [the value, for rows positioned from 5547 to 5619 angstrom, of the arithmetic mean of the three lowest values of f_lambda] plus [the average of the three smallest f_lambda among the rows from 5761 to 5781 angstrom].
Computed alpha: 16.6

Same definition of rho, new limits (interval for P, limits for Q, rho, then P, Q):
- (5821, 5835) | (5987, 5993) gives 0.91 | 22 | 24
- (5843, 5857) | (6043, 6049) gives 0.96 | 24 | 25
